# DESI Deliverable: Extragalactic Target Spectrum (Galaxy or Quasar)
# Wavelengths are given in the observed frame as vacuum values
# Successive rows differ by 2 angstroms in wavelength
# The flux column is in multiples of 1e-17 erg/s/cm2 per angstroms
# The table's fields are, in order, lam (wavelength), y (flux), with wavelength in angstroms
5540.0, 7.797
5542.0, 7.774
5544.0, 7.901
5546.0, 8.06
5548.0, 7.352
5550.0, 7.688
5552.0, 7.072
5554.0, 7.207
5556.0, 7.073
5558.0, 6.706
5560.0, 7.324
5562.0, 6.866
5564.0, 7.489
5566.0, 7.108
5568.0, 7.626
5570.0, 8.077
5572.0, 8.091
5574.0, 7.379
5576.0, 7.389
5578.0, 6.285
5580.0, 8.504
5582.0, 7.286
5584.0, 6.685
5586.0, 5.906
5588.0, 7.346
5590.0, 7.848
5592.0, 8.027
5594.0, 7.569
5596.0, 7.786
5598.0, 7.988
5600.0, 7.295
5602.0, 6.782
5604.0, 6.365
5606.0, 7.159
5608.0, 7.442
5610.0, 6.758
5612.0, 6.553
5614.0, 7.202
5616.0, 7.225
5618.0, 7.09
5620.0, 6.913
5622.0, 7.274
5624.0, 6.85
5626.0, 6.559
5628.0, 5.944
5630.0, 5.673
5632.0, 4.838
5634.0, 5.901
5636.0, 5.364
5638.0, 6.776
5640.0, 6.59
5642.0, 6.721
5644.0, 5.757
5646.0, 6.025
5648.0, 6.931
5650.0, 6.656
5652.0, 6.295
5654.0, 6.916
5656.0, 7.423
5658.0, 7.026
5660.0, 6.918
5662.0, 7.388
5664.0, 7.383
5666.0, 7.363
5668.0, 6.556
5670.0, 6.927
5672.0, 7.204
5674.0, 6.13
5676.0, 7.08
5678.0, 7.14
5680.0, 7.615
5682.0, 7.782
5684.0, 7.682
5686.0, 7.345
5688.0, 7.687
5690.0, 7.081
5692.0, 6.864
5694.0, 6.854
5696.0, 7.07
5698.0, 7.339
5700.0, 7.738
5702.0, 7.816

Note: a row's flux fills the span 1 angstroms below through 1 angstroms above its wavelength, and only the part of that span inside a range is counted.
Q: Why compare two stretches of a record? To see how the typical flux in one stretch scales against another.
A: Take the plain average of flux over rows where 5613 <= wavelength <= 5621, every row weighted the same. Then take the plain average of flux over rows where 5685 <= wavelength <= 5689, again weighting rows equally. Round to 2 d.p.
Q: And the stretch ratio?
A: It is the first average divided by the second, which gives 0.95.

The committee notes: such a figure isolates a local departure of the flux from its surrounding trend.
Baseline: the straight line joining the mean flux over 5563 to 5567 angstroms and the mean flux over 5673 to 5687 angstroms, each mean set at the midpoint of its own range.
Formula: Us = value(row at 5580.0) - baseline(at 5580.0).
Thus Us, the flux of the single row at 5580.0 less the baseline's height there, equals 1.2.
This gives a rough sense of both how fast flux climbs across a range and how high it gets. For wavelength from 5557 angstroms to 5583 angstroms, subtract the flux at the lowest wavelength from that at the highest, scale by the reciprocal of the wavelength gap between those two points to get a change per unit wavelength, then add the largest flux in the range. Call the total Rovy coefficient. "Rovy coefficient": 8.5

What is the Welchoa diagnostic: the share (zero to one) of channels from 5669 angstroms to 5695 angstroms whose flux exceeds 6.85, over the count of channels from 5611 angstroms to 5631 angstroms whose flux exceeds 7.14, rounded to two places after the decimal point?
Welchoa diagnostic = 0.31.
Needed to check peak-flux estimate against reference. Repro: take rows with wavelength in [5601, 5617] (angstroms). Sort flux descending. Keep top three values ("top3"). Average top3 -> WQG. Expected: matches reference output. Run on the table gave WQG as 7.3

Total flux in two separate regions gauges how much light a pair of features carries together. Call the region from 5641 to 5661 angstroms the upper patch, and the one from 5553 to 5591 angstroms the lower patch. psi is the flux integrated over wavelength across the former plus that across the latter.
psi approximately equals 410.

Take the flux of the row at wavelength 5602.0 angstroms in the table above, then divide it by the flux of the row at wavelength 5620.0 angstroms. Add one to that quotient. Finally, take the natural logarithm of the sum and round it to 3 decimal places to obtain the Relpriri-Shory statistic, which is 0.684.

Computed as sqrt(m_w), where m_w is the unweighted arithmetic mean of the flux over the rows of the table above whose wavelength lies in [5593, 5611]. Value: 2.69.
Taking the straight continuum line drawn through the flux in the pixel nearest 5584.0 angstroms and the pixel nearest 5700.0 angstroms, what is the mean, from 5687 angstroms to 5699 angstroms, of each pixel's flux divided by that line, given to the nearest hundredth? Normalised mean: 0.93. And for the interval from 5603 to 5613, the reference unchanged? 0.99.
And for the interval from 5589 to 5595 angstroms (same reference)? 1.16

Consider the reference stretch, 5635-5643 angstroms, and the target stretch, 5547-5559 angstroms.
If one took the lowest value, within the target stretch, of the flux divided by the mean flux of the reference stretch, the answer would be 1.05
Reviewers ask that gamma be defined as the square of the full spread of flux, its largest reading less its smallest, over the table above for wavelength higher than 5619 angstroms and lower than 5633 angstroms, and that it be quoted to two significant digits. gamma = 5.9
